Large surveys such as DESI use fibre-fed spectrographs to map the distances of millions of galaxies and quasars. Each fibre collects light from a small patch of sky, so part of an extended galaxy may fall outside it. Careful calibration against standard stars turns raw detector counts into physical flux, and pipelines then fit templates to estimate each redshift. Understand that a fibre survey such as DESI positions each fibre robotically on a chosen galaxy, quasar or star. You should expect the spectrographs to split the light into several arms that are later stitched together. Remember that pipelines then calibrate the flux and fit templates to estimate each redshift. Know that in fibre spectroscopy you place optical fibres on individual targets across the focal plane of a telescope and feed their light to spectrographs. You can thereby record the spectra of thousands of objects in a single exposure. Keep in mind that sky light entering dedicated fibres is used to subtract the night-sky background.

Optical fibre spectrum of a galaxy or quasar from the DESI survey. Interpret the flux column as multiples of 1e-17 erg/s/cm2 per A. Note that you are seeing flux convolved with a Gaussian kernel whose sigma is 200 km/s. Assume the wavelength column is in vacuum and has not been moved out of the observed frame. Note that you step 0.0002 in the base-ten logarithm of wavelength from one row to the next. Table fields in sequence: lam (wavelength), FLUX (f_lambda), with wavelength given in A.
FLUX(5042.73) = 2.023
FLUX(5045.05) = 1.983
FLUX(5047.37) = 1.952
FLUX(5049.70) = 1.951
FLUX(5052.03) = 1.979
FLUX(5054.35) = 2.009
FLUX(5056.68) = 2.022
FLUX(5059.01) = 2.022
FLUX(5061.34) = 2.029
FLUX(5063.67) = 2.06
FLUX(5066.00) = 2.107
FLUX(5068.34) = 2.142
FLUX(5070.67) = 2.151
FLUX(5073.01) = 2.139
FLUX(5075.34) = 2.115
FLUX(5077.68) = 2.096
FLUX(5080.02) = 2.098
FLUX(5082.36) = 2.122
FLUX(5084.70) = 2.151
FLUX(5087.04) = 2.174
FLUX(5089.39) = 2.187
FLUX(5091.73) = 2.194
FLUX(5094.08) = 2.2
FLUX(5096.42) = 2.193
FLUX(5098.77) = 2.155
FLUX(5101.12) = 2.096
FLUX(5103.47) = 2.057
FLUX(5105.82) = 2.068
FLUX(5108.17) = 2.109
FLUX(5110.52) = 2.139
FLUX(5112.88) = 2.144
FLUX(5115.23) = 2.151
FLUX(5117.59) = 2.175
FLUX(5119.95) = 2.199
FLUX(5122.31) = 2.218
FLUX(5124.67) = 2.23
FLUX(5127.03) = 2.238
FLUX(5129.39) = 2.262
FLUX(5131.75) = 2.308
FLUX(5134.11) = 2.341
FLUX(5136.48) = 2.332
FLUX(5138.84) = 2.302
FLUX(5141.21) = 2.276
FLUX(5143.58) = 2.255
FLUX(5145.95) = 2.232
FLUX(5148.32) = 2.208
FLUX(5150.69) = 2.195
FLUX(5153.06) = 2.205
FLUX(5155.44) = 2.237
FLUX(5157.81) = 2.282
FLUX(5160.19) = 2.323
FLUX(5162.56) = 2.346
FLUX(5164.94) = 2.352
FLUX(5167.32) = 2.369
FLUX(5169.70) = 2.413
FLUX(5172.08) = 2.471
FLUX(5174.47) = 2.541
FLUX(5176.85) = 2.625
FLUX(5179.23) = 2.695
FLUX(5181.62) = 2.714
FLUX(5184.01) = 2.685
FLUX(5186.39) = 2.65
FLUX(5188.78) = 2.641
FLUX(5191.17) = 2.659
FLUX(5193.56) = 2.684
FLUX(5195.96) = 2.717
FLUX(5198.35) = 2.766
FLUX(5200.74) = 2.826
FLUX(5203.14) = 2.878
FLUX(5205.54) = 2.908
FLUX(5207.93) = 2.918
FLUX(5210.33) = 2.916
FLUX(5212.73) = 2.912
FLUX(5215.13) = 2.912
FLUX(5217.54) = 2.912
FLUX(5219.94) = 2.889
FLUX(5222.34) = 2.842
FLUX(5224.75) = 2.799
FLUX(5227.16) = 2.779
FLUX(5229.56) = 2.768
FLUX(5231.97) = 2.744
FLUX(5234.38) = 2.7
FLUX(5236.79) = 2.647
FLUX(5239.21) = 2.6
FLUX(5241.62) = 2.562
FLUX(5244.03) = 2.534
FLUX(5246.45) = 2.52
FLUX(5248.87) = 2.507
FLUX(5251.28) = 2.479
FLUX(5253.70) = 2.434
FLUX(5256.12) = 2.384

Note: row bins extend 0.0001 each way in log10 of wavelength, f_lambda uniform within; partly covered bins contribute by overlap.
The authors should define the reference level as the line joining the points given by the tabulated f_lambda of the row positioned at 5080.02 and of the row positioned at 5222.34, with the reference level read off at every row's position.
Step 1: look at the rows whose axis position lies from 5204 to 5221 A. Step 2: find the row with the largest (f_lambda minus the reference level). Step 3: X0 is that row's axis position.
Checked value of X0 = 5205.54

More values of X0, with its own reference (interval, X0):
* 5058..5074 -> 5068.34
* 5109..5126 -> 5122.31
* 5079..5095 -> 5089.39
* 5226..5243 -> 5227.16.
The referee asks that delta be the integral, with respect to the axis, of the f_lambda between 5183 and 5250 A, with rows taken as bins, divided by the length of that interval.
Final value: 2.75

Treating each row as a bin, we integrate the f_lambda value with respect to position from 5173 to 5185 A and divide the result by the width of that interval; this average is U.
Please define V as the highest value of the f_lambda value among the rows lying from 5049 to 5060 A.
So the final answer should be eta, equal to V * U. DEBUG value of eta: 5.3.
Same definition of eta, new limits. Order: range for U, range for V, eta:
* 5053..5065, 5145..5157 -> 4.5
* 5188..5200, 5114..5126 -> 6.0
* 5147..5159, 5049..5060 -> 4.5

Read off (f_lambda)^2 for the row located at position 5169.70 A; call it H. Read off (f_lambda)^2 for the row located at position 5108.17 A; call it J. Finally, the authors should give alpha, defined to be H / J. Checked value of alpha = 1.31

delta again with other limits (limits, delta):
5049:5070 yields 2.04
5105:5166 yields 2.24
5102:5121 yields 2.13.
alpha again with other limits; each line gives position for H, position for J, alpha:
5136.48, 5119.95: 1.12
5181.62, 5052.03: 1.88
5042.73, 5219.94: 0.49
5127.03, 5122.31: 1.02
